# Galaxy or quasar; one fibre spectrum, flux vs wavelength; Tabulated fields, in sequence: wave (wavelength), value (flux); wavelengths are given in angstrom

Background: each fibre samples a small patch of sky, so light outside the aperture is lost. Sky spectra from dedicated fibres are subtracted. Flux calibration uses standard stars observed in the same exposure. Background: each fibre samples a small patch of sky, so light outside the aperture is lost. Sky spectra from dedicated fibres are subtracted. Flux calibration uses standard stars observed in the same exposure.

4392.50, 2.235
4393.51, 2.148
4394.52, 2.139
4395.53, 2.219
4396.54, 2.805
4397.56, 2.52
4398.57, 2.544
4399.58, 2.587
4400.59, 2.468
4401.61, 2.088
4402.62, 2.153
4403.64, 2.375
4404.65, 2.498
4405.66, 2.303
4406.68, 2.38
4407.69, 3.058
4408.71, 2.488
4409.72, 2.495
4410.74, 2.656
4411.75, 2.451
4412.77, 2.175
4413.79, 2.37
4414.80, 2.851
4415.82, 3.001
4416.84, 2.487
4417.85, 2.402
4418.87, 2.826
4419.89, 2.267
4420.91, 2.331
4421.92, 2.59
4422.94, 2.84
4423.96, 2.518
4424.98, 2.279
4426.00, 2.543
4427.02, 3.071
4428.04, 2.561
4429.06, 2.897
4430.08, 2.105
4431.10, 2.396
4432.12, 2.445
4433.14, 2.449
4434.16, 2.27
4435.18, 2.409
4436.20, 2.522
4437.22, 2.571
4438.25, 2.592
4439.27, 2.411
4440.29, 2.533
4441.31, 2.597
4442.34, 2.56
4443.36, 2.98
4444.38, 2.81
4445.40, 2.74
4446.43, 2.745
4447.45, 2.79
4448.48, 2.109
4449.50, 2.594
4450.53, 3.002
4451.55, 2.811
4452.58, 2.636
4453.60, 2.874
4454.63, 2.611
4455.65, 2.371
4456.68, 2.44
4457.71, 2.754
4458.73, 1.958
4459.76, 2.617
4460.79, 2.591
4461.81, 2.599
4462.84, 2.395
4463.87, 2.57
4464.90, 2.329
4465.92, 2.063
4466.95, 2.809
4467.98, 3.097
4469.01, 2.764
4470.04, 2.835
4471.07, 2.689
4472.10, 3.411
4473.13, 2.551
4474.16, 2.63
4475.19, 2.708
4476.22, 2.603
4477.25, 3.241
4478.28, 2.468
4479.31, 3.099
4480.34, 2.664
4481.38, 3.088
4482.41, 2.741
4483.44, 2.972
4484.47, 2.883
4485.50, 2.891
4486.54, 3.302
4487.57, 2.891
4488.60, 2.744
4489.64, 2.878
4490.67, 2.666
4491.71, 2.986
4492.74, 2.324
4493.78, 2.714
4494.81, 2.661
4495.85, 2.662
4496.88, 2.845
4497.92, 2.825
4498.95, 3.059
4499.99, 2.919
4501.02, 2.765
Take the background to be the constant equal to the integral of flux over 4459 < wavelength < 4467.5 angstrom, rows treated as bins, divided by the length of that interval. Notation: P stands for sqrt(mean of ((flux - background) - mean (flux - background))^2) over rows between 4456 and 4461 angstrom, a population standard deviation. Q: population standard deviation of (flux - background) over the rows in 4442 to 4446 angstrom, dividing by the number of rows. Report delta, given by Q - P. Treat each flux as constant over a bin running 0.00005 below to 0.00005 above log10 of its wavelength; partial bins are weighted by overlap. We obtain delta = -0.13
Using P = 0.28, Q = 0.151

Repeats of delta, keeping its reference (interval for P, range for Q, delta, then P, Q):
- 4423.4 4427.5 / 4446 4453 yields -0.03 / 0.29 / 0.260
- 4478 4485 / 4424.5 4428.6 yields 0.07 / 0.22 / 0.287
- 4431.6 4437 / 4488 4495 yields 0.11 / 0.08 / 0.192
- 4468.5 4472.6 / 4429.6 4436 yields -0.16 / 0.29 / 0.123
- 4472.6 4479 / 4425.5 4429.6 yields -0.03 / 0.25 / 0.225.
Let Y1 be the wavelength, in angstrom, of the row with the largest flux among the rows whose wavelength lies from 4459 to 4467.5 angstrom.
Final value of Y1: 4466.95 angstrom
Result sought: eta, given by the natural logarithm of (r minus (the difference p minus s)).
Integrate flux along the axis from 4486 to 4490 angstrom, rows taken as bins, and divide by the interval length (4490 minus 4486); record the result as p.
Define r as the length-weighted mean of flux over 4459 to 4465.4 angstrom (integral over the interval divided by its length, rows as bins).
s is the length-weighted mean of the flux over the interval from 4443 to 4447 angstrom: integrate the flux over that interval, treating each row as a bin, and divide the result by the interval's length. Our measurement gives 0.86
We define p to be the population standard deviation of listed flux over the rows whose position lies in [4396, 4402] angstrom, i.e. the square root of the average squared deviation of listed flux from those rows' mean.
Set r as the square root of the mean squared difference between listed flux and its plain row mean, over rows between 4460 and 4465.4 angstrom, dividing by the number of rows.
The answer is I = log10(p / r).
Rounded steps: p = 0.214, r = 0.112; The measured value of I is 0.28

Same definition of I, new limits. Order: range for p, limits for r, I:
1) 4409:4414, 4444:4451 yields -0.22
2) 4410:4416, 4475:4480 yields -0.02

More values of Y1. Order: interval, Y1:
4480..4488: 4486.54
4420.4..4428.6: 4427.02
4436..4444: 4443.36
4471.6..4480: 4472.10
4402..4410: 4407.69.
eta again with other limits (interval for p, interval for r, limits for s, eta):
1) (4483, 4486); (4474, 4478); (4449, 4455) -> 0.97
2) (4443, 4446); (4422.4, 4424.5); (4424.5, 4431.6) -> 0.87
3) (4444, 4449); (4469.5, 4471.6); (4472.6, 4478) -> 1.05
